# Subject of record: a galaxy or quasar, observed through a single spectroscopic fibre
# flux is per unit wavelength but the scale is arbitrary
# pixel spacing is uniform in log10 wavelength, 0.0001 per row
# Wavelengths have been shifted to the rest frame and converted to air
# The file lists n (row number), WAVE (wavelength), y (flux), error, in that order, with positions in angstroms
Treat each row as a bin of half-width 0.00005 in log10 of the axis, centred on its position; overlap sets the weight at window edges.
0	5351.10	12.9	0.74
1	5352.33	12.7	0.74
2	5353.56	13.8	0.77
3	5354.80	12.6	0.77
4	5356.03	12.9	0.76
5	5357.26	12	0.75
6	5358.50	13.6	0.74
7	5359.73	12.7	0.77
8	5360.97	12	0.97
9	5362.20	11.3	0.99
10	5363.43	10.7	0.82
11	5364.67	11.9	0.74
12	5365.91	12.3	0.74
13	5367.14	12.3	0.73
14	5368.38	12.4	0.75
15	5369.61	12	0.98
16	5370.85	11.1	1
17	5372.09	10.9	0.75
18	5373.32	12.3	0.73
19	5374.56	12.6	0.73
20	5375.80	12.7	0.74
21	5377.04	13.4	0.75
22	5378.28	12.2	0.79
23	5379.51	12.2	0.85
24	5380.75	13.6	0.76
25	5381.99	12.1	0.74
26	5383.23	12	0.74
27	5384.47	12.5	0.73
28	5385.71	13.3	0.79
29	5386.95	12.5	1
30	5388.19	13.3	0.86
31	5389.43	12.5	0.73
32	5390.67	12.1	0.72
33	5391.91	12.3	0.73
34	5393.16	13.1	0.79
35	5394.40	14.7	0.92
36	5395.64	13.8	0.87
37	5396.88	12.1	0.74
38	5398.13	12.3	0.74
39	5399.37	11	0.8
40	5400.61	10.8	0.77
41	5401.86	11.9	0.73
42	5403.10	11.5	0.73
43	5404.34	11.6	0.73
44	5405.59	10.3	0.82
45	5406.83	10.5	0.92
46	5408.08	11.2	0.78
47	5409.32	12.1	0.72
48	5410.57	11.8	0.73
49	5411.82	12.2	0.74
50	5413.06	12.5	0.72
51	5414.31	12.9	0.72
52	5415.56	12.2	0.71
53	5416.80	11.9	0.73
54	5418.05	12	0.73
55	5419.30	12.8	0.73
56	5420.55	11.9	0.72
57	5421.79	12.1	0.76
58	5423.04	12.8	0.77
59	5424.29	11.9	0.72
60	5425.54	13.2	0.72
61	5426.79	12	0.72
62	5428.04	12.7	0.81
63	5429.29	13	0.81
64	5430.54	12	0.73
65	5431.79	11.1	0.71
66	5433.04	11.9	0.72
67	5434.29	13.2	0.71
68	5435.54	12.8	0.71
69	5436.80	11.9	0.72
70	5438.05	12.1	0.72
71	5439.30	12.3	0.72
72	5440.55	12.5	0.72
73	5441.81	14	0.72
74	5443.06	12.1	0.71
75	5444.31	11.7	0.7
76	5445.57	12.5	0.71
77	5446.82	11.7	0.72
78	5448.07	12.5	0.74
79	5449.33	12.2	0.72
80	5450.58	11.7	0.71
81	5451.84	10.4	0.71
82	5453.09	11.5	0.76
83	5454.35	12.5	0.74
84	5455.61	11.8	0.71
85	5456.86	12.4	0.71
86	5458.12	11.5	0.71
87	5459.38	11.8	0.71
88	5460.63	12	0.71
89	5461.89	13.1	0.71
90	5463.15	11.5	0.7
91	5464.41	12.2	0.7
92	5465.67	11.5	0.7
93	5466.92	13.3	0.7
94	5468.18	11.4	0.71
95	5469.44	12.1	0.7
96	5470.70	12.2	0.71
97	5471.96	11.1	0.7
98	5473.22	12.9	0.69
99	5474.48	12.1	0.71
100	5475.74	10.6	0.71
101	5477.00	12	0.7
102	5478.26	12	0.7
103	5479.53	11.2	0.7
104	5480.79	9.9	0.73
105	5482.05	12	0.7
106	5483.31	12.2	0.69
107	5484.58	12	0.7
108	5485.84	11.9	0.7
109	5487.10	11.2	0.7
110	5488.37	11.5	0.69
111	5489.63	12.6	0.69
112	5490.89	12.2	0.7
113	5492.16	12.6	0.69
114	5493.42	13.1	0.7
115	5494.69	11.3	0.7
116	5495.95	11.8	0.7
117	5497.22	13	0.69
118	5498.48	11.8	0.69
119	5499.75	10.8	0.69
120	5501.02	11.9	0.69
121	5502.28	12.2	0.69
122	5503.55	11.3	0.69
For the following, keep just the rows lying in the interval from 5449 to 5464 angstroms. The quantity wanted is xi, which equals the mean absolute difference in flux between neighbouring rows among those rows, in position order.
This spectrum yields 0.85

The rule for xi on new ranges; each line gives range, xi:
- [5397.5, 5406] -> 0.73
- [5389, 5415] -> 0.67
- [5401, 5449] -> 0.68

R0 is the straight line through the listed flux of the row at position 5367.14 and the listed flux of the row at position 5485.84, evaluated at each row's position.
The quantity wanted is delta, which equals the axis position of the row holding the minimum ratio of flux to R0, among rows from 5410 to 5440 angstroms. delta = 5431.79 angstroms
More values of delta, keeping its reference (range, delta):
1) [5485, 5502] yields 5499.75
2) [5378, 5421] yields 5405.59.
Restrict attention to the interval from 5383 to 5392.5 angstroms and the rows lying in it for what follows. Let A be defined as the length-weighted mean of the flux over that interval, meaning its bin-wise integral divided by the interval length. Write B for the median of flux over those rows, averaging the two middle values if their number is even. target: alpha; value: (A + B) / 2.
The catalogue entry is 12.5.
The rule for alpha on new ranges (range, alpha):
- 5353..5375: 12.2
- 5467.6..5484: 11.8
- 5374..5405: 12.4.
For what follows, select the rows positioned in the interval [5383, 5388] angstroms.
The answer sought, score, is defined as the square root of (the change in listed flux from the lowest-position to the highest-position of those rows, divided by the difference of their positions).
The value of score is 0.37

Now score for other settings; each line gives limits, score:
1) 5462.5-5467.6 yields 0.69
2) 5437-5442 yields 0.71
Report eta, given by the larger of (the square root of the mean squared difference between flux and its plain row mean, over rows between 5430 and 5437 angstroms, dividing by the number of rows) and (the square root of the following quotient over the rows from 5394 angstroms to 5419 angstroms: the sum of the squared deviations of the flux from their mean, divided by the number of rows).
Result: 1.01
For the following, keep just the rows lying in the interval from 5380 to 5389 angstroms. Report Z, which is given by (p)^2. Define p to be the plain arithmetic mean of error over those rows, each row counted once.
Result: 0.645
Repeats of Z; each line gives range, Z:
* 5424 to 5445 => 0.529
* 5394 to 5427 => 0.576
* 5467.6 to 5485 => 0.495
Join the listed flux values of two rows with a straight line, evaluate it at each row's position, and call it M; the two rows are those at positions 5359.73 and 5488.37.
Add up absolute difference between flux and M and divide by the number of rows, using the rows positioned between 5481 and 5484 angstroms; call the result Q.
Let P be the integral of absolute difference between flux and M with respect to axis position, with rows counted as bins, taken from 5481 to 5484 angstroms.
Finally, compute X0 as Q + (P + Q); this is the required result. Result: 3.2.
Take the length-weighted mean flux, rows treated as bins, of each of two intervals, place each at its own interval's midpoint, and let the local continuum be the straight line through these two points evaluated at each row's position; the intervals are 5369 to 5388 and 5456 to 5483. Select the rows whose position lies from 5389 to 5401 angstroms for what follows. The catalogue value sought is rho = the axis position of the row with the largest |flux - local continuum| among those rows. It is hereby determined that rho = 5394.40 angstroms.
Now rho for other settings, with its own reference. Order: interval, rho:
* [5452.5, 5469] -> 5466.92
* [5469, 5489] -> 5480.79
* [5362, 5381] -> 5363.43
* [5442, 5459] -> 5451.84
